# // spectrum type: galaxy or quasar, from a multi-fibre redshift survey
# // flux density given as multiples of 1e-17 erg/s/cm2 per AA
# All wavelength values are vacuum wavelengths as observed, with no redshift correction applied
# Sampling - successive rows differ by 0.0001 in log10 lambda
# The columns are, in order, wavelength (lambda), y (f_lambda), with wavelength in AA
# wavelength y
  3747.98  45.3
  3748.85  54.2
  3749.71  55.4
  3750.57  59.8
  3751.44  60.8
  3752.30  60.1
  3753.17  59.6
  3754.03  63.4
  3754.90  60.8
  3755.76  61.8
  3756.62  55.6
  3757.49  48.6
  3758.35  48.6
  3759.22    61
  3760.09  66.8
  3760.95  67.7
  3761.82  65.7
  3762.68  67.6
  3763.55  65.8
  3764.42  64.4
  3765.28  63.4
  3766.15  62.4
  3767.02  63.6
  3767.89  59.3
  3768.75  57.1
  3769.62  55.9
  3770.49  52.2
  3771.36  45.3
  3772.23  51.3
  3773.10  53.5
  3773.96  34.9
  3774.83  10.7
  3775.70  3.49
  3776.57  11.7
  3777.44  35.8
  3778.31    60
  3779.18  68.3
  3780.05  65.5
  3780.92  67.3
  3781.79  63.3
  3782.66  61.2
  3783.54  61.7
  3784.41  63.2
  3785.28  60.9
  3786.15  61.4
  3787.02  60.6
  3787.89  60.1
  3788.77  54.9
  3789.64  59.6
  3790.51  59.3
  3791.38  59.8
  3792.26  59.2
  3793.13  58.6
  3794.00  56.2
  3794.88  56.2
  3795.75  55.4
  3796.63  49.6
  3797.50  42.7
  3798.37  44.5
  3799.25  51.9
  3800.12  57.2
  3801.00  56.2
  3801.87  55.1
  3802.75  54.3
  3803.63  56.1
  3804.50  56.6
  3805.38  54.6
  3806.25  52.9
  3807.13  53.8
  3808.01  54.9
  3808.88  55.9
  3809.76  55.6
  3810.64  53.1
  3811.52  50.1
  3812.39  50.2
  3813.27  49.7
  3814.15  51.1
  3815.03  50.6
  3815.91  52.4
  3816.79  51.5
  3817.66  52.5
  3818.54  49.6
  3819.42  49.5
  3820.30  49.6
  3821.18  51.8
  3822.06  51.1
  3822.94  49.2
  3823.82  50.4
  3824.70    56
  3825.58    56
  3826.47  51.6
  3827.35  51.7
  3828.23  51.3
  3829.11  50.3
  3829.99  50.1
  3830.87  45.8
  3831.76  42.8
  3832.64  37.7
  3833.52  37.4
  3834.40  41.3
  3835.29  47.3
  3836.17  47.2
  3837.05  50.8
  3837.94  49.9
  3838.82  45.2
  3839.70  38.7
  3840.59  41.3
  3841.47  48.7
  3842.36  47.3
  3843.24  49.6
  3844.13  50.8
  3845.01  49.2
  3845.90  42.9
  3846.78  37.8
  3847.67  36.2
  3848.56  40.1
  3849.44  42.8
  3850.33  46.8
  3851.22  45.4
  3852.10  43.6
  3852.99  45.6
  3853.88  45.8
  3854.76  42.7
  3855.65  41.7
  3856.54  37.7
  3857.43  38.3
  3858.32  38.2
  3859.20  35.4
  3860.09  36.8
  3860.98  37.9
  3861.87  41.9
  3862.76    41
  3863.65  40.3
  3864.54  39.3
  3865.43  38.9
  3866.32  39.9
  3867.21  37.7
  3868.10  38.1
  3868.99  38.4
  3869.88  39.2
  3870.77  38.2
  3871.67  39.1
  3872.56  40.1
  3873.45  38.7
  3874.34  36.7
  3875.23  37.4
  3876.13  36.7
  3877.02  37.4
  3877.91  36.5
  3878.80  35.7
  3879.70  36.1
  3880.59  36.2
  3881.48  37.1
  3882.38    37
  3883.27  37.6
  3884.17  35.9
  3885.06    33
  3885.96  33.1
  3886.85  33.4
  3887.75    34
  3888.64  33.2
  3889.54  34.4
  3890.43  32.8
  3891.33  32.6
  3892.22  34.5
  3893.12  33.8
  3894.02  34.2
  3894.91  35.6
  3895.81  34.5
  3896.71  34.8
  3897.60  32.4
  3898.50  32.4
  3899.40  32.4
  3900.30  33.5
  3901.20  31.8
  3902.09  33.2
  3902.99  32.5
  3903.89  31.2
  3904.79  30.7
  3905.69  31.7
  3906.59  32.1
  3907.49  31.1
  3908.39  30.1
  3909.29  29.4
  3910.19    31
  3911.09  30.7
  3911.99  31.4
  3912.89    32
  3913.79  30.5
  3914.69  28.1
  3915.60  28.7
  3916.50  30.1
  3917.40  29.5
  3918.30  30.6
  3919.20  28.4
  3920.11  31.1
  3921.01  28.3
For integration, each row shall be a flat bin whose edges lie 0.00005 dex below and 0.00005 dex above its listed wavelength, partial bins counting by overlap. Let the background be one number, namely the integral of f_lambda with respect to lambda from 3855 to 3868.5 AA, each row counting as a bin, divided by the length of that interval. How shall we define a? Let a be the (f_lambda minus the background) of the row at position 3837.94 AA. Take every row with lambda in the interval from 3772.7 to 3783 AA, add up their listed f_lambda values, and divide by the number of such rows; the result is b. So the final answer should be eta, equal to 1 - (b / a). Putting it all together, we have -3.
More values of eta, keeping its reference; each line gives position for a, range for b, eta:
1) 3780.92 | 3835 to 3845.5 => -1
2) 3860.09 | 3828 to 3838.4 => 23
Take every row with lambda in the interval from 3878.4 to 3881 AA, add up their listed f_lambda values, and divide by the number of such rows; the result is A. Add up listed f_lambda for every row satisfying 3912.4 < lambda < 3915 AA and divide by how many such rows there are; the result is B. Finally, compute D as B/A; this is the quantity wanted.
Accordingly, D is 0.84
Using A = 36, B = 30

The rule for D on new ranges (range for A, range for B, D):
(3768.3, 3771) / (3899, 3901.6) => 0.59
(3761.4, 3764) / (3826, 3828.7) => 0.78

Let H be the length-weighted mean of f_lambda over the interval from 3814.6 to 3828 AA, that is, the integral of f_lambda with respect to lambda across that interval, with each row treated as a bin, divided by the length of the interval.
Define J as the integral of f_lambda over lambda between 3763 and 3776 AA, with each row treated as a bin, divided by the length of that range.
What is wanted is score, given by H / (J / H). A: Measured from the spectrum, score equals 53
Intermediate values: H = 52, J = 50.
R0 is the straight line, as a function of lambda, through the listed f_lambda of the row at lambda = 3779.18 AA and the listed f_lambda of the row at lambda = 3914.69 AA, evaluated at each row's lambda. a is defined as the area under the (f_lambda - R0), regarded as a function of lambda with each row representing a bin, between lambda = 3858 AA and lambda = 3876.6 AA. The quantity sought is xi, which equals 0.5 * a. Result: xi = -33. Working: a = -67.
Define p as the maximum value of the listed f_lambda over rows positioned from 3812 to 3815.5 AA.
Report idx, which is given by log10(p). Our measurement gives 1.71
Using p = 51.1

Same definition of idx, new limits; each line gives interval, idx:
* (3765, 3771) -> 1.80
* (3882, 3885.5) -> 1.58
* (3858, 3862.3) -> 1.62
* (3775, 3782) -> 1.83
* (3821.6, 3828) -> 1.75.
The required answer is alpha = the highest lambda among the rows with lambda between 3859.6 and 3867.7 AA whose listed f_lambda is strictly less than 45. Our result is 3867.21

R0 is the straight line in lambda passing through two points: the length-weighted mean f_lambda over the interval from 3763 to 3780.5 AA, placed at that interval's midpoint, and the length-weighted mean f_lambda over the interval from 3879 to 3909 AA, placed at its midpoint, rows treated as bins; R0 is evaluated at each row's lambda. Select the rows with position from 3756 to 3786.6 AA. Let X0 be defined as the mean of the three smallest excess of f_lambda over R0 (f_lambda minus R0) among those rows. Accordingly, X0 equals -40.2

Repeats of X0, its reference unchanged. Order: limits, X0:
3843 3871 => -2.6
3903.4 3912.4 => -1.8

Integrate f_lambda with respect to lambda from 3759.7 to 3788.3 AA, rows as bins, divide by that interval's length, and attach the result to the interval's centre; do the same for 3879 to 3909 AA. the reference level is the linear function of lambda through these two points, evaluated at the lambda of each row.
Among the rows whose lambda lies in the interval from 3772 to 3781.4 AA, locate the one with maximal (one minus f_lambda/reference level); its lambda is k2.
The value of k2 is 3775.70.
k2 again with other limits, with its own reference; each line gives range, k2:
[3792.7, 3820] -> 3797.50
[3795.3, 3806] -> 3797.50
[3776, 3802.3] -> 3776.57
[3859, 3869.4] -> 3859.20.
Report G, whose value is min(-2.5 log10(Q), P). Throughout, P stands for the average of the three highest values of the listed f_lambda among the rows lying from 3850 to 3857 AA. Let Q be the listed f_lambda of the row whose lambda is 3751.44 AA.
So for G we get -4.46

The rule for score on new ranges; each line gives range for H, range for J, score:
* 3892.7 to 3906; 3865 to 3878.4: 28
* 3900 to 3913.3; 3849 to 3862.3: 24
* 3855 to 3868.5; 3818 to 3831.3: 30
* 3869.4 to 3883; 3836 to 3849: 31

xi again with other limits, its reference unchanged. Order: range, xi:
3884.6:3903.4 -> -8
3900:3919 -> 12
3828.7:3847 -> -50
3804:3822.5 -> -55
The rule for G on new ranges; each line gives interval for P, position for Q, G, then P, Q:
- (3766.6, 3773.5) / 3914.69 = -3.62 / 60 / 28.1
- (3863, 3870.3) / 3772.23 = -4.28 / 40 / 51.3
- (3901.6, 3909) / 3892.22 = -3.84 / 33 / 34.5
